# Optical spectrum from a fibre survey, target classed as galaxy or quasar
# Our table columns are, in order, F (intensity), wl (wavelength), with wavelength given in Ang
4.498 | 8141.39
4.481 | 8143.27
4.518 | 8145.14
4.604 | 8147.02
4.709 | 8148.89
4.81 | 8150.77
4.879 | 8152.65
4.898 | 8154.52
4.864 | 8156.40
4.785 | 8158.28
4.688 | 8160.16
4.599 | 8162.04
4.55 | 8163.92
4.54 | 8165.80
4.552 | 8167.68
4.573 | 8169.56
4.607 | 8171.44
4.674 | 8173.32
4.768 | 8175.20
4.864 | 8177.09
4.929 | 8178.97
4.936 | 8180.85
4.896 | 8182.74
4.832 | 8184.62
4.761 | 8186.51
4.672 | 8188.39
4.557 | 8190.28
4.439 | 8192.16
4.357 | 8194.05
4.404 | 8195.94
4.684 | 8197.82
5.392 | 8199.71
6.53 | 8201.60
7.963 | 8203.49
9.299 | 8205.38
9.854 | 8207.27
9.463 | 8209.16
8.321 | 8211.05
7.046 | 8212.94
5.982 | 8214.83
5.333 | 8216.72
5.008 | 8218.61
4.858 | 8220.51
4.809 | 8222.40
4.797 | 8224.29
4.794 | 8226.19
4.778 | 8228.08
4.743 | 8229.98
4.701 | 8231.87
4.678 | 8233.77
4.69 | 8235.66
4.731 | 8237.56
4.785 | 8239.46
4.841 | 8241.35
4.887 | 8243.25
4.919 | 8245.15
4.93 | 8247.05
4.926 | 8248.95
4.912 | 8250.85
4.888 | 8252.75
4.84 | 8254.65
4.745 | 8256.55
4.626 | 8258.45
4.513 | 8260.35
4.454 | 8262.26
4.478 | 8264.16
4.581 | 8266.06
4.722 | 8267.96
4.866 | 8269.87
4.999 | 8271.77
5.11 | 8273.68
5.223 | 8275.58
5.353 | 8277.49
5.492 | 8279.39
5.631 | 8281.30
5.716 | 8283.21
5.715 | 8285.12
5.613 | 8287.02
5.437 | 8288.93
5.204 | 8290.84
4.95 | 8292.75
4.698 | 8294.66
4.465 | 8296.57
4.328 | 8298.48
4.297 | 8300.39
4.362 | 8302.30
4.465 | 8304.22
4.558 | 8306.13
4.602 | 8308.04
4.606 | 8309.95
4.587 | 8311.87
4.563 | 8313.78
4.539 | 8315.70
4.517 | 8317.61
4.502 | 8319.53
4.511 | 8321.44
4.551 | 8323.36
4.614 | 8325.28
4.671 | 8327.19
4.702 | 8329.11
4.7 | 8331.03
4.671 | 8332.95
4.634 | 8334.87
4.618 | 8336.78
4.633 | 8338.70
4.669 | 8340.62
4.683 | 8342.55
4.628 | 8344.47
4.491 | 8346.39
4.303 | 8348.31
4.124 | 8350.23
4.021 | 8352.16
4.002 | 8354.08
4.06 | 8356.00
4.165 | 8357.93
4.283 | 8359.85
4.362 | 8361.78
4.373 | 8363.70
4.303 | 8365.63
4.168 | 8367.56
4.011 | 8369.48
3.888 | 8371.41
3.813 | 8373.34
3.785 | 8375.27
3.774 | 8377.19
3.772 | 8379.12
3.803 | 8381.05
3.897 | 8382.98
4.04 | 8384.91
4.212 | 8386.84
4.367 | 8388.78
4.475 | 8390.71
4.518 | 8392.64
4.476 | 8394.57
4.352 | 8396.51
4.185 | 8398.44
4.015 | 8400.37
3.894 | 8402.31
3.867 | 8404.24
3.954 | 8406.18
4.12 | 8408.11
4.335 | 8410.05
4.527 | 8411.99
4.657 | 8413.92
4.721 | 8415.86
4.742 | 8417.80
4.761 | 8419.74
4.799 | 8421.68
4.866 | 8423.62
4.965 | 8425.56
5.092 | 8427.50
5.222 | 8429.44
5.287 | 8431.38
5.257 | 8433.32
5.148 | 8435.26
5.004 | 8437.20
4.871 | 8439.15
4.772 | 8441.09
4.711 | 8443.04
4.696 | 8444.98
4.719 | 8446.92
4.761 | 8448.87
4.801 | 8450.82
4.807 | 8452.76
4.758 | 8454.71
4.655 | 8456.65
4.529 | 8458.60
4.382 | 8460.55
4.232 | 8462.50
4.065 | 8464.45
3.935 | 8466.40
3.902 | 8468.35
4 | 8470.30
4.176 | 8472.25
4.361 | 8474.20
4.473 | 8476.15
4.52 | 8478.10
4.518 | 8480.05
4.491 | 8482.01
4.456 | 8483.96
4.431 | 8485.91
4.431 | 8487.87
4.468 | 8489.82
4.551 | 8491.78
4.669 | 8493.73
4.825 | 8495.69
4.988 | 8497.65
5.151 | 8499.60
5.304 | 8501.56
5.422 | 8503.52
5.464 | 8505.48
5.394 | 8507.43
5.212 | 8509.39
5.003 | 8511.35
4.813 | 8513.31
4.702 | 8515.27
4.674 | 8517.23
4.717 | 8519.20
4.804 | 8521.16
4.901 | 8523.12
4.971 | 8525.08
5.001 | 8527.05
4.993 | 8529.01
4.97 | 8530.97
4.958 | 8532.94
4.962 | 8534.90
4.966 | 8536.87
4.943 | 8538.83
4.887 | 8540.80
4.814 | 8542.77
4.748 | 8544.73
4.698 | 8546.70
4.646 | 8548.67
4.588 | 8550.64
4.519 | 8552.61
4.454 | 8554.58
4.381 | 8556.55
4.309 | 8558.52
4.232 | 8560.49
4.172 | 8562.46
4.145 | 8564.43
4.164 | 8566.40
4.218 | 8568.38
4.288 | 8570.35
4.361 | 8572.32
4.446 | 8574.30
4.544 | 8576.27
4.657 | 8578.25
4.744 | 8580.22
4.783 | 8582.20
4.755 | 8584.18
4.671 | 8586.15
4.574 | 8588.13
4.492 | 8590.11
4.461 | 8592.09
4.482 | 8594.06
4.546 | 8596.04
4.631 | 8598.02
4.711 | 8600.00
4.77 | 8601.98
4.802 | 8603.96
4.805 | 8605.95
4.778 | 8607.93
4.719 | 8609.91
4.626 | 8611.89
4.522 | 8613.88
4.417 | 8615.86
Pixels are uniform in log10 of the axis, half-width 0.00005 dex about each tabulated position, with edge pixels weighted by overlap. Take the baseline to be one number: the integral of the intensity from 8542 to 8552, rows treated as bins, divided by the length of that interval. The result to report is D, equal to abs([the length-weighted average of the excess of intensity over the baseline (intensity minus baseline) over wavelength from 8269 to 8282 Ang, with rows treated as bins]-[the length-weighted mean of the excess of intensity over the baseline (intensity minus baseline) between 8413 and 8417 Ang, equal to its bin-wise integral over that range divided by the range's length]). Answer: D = 0.54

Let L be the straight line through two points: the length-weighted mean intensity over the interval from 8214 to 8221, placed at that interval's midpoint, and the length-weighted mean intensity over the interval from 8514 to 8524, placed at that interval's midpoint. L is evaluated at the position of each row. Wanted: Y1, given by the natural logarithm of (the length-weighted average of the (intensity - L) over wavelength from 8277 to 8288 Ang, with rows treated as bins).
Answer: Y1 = -0.90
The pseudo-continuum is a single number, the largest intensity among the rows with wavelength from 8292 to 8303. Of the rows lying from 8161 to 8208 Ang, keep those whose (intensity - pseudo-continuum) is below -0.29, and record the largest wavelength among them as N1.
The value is 8195.94 Ang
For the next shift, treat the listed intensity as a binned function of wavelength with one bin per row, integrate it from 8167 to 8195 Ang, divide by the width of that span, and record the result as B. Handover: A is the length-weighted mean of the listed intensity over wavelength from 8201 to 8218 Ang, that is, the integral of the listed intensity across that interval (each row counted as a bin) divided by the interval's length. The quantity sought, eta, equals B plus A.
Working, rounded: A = 7.7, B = 4.7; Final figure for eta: 12.4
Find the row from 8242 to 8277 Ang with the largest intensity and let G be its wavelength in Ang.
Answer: 8275.58 Ang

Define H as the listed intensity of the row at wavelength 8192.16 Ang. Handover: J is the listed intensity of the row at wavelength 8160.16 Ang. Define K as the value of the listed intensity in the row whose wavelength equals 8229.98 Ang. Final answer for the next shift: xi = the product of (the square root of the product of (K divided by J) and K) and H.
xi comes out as 9.7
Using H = 4.439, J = 4.688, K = 4.743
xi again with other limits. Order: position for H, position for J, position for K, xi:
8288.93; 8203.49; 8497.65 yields 9.6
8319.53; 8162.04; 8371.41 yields 8.2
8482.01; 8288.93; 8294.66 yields 9.0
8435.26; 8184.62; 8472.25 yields 9.8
